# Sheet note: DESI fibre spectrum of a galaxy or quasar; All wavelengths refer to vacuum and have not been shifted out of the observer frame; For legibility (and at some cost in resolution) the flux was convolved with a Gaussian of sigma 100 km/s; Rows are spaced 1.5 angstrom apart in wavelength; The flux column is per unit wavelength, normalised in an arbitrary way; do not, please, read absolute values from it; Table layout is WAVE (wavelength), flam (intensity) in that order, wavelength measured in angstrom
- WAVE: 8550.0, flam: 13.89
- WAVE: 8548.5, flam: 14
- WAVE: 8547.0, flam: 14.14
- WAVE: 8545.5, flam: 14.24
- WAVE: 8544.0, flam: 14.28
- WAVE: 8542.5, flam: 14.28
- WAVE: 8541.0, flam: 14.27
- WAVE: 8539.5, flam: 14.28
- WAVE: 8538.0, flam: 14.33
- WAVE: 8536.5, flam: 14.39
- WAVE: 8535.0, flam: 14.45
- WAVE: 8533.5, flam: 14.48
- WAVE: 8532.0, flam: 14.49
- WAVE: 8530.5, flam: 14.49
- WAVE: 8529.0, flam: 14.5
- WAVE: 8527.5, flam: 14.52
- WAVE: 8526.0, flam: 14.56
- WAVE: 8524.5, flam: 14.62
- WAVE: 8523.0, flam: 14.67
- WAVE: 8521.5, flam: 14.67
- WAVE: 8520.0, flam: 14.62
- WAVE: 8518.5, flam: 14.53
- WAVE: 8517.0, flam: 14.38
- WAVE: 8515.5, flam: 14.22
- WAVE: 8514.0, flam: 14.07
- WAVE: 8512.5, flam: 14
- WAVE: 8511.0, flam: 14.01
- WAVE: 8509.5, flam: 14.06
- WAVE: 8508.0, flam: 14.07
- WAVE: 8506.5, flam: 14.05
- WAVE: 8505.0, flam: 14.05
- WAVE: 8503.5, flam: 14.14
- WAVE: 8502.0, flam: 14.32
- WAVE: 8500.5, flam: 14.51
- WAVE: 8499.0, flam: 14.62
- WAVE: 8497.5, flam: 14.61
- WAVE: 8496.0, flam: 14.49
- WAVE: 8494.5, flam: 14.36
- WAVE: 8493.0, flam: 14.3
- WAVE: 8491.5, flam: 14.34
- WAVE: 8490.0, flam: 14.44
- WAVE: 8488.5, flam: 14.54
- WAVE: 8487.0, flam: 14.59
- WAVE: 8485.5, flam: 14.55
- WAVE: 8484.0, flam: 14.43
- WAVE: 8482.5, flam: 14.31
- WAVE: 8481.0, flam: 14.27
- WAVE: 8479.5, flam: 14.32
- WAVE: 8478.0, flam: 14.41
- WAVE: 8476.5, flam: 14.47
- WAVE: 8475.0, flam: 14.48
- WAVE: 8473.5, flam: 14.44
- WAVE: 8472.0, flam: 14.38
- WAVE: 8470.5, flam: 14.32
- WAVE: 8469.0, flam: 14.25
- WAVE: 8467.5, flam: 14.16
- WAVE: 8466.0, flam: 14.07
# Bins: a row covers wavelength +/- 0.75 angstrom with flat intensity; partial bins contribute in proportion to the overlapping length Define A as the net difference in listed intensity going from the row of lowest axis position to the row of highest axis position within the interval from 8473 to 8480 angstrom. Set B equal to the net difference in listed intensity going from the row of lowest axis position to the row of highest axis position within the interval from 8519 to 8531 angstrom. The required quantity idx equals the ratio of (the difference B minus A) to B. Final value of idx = 0.1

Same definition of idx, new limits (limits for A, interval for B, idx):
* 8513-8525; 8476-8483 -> 4.4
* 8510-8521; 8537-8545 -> 13.2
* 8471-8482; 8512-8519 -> 1.2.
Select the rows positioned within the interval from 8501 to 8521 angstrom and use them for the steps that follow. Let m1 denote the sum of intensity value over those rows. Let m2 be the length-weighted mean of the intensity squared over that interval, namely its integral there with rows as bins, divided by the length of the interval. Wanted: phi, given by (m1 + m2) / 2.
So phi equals 193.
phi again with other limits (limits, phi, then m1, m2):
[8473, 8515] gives 303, 401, 205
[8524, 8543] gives 198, 188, 208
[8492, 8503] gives 155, 101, 209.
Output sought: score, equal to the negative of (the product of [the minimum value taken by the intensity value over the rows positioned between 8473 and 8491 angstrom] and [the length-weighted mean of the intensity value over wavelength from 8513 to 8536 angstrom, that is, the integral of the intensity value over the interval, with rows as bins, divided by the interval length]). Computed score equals -207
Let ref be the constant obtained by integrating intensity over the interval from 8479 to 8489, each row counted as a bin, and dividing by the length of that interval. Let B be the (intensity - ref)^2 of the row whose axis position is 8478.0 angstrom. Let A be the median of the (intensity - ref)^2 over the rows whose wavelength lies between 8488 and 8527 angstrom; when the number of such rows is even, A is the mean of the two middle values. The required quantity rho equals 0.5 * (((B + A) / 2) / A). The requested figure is 0.25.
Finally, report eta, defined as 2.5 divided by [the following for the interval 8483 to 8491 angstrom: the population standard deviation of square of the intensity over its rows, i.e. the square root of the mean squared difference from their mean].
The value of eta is 1.4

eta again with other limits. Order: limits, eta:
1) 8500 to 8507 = 0.5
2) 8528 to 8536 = 5.0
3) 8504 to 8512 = 4.4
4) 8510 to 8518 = 0.6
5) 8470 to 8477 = 1.4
